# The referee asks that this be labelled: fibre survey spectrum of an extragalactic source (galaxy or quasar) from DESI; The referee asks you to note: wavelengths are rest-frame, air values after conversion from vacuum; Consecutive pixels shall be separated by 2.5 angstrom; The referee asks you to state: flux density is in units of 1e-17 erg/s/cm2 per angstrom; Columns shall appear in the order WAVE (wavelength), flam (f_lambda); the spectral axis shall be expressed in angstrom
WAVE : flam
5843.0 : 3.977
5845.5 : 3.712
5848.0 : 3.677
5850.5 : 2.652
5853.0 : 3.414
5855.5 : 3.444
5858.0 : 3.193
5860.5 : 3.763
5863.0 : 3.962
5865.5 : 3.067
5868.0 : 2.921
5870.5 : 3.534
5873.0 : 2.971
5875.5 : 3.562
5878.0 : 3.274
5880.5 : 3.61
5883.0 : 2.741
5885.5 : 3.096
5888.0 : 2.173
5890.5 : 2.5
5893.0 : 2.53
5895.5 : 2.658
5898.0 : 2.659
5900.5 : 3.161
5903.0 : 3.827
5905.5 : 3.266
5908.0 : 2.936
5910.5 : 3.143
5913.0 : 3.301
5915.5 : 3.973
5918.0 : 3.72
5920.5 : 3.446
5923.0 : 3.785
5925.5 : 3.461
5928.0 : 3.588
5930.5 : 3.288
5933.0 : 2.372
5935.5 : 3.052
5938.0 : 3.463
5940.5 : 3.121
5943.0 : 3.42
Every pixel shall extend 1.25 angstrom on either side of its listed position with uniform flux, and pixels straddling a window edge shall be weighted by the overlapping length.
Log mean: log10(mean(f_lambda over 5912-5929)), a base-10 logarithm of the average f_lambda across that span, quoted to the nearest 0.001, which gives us 0.558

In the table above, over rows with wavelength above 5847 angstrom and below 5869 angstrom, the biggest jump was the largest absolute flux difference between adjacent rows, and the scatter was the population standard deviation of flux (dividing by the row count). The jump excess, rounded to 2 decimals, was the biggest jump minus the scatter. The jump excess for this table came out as 0.62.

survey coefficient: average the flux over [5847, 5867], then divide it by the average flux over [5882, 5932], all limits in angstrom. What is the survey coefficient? 1.07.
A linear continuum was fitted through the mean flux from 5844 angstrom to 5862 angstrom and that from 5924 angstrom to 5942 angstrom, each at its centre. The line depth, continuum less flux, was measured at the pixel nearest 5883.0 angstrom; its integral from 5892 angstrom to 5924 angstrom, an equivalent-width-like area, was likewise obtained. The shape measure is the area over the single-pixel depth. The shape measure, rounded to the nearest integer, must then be 0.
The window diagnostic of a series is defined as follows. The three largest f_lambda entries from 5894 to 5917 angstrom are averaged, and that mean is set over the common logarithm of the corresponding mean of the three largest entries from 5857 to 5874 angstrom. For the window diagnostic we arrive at 6.44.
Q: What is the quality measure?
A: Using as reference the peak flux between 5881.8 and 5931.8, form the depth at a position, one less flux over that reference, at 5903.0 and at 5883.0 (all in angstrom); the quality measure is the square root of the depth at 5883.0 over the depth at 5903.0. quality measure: 2.9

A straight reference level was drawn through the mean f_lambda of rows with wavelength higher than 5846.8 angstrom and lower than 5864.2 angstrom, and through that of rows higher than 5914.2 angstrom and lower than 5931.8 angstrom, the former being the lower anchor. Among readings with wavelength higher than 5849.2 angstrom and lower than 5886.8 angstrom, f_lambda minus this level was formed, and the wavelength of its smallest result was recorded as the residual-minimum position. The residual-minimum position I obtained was 5850.5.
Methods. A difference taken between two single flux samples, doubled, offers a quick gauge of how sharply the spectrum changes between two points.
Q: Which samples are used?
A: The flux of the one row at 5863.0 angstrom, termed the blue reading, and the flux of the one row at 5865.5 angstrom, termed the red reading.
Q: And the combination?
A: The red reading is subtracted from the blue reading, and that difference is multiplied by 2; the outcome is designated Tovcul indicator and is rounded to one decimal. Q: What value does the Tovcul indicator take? 1.8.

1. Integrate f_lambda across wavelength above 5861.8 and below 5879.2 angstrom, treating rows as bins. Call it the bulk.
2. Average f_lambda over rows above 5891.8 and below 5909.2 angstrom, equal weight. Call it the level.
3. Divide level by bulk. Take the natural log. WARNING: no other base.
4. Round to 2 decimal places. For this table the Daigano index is -2.96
